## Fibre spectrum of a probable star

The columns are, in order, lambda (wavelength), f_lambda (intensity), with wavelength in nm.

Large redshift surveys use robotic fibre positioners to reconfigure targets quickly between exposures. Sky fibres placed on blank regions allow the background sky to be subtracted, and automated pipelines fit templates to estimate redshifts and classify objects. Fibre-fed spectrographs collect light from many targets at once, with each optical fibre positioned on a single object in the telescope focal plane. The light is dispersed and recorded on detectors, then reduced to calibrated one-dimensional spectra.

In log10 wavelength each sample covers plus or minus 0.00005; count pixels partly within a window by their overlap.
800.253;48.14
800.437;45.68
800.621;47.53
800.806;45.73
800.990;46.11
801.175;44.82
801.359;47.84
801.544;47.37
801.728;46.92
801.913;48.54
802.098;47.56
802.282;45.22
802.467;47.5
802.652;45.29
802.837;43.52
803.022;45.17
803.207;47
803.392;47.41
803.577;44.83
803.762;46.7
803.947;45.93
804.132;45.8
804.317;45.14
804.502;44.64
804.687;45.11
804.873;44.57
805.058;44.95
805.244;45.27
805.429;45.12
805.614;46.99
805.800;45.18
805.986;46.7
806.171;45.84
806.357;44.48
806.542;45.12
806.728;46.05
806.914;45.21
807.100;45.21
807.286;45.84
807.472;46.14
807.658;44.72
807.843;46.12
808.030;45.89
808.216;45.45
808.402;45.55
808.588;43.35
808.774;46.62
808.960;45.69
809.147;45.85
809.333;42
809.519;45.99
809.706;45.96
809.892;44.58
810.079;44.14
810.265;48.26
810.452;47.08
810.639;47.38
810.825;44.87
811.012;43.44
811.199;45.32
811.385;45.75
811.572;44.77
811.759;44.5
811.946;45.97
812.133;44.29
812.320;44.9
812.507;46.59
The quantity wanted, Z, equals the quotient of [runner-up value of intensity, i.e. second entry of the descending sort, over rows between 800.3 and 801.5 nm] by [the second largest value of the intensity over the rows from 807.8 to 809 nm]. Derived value 1.03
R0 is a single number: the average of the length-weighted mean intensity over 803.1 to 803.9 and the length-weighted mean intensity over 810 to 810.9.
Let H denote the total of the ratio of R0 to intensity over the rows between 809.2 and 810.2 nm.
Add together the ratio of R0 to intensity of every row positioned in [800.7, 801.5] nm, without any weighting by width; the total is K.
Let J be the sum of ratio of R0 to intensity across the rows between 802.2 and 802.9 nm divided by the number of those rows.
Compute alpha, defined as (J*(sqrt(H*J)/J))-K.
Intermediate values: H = 5.2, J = 1.02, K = 4.0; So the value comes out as -1.7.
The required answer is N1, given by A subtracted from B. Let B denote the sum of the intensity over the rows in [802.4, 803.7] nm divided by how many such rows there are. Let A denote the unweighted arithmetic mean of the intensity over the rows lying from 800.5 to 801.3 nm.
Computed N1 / -0.2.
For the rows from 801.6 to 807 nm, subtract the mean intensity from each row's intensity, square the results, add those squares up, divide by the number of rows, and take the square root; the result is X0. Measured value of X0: 1.13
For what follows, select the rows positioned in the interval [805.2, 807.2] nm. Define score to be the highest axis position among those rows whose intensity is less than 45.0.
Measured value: 806.357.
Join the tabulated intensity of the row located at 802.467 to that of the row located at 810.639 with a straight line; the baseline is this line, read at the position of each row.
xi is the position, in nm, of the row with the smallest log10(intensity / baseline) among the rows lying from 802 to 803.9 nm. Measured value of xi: 802.837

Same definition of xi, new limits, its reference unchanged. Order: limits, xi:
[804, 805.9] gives 804.873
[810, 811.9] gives 811.012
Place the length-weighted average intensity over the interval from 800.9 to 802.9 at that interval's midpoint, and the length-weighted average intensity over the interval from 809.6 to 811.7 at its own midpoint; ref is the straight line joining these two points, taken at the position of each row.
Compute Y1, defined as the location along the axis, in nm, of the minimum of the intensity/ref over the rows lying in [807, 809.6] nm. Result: 809.333 nm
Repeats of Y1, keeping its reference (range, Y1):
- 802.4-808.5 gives 802.837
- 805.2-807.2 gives 806.357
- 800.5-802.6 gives 801.175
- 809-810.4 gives 809.333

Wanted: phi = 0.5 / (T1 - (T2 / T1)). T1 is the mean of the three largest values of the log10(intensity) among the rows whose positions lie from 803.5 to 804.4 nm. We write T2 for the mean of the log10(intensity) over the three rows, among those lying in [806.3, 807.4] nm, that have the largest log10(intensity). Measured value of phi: 0.750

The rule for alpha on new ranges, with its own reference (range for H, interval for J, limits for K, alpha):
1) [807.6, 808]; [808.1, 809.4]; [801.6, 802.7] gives -4.5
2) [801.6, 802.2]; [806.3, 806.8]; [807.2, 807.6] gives -0.3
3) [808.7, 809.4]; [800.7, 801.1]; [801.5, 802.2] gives -1.9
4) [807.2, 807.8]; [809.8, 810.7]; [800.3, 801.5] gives -4.3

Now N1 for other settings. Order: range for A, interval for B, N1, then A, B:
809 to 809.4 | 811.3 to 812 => 1.3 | 43.9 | 45.2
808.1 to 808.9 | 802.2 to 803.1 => 0.1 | 45.2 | 45.3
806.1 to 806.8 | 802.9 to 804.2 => 0.7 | 45.4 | 46.1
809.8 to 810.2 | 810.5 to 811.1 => 0.9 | 44.4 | 45.2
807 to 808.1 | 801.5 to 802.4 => 1.5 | 45.7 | 47.1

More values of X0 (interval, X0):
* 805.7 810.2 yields 1.03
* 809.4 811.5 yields 1.38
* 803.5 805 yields 0.69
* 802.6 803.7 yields 1.32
